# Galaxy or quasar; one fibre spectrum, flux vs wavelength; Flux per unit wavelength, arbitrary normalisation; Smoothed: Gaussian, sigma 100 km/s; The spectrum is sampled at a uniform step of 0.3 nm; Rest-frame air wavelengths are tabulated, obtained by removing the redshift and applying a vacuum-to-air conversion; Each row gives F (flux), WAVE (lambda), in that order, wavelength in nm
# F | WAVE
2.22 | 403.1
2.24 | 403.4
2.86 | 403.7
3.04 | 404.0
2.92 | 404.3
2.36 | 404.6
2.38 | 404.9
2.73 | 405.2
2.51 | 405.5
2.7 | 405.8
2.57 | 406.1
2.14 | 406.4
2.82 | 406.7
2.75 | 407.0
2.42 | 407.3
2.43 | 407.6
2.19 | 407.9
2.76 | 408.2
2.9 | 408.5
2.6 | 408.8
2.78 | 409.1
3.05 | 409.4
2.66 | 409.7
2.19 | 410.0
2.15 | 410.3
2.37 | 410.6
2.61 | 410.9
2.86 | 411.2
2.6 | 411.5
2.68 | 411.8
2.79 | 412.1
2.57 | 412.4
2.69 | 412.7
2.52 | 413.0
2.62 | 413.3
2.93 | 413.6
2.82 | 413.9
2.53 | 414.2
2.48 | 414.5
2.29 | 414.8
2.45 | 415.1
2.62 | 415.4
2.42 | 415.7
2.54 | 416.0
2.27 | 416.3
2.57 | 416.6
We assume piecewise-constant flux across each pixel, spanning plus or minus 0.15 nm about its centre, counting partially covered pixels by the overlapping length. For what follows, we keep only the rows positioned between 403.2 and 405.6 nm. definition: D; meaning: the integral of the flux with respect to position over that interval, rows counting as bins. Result 6.30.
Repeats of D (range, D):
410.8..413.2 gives 6.40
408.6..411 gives 6.14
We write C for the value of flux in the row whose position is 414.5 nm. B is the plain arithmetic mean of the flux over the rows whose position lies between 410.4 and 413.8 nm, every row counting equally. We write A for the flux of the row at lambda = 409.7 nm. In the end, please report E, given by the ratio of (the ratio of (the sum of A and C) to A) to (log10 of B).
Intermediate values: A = 2.66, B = 2.66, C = 2.48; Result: 4.6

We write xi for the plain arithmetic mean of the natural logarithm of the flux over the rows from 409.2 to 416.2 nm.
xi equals 0.946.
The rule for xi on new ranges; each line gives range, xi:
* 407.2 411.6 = 0.939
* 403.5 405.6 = 0.984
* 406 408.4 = 0.915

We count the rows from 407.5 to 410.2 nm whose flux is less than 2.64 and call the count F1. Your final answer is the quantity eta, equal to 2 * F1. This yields 8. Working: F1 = 4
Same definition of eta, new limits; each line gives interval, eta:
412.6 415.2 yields 12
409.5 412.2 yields 10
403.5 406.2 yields 8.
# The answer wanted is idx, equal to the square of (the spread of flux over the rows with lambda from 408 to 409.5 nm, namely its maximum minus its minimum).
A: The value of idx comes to 0.20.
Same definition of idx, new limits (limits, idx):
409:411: 0.81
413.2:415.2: 0.41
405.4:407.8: 0.46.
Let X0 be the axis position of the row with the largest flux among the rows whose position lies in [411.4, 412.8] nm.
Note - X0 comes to 412.1 nm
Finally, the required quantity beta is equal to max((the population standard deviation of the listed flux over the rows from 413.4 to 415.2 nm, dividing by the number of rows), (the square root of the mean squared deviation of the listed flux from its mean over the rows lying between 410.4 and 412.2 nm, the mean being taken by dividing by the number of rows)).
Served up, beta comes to 0.22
